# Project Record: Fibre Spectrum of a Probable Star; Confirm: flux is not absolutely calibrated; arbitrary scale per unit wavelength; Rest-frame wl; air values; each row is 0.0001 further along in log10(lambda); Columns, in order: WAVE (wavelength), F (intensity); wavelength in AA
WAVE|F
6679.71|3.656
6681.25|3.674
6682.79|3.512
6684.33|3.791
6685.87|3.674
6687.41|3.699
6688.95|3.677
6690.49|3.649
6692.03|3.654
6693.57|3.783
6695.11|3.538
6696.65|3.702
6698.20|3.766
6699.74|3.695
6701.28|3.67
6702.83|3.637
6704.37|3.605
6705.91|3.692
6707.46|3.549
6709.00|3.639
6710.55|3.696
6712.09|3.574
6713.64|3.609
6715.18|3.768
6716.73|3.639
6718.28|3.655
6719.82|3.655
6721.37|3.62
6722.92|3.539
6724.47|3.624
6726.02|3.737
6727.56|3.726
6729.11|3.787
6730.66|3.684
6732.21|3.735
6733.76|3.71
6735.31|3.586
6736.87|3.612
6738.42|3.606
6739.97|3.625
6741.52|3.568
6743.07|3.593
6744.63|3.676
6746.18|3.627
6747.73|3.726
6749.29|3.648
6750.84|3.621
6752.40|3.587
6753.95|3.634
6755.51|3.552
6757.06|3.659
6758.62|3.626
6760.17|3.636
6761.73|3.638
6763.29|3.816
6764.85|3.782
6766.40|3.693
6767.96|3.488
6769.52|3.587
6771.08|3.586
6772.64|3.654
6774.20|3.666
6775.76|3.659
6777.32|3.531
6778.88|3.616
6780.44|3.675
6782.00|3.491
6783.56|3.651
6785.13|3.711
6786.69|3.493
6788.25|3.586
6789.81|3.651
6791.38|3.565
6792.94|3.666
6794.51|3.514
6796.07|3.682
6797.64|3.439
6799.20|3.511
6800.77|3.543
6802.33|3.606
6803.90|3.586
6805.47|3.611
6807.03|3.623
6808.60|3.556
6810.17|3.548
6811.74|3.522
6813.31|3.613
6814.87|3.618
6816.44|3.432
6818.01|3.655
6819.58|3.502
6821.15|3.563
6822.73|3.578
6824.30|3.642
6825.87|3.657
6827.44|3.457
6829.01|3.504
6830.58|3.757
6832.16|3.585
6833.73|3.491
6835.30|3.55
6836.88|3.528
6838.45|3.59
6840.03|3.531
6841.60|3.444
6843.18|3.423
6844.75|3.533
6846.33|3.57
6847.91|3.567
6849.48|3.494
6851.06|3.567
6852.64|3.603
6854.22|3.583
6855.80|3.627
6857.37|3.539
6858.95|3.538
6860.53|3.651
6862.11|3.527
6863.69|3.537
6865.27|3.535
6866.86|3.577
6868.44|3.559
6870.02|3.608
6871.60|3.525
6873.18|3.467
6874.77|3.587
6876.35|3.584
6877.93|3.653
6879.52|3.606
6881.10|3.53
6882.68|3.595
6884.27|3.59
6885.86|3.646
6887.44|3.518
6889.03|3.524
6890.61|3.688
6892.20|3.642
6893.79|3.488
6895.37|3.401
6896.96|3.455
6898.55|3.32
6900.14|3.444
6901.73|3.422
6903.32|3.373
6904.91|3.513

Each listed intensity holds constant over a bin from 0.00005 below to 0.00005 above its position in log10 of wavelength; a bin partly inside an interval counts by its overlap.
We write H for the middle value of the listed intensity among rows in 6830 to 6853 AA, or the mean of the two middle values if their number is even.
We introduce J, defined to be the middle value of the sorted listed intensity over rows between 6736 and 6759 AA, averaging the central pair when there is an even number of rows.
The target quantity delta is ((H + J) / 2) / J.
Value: 0.99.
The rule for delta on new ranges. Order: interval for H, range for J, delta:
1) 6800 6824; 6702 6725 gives 0.99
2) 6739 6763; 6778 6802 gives 1.01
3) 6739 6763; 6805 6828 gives 1.01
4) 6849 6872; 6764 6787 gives 0.99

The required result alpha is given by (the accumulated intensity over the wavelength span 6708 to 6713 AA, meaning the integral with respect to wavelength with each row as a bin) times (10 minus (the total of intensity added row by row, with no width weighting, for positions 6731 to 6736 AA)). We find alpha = -19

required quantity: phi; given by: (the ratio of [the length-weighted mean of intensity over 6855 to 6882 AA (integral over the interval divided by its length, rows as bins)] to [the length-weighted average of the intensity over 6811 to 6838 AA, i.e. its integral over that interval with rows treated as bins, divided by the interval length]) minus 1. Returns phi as 0.000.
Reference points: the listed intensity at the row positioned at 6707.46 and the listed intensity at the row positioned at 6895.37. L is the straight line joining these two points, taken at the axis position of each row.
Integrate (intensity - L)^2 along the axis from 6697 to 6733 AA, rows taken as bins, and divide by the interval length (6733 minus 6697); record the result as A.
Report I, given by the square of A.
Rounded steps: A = 0.020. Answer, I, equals 0.0004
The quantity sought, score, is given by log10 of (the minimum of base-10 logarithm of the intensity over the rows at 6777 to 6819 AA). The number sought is -0.271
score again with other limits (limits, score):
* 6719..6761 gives -0.261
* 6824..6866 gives -0.272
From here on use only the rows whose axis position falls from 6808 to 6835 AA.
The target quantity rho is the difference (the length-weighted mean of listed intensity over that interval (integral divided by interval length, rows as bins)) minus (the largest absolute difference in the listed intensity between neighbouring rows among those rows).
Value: 3.32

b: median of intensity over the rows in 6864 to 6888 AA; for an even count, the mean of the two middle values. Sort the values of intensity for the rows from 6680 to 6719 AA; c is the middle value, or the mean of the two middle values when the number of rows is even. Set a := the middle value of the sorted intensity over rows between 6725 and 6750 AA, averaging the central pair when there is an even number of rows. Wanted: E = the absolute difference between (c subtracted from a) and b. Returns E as 3.59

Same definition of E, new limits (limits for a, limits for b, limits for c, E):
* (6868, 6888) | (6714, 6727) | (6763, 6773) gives 3.71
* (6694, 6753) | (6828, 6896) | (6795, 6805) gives 3.48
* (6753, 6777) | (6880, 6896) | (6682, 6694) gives 3.60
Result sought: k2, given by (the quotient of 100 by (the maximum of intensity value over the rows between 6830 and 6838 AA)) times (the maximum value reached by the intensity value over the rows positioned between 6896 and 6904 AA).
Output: 92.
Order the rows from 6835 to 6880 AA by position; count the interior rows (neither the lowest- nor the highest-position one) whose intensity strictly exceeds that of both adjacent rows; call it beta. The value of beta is 10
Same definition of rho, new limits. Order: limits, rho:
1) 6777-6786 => 3.43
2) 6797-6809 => 3.49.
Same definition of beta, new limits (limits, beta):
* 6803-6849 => 8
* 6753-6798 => 9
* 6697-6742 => 8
